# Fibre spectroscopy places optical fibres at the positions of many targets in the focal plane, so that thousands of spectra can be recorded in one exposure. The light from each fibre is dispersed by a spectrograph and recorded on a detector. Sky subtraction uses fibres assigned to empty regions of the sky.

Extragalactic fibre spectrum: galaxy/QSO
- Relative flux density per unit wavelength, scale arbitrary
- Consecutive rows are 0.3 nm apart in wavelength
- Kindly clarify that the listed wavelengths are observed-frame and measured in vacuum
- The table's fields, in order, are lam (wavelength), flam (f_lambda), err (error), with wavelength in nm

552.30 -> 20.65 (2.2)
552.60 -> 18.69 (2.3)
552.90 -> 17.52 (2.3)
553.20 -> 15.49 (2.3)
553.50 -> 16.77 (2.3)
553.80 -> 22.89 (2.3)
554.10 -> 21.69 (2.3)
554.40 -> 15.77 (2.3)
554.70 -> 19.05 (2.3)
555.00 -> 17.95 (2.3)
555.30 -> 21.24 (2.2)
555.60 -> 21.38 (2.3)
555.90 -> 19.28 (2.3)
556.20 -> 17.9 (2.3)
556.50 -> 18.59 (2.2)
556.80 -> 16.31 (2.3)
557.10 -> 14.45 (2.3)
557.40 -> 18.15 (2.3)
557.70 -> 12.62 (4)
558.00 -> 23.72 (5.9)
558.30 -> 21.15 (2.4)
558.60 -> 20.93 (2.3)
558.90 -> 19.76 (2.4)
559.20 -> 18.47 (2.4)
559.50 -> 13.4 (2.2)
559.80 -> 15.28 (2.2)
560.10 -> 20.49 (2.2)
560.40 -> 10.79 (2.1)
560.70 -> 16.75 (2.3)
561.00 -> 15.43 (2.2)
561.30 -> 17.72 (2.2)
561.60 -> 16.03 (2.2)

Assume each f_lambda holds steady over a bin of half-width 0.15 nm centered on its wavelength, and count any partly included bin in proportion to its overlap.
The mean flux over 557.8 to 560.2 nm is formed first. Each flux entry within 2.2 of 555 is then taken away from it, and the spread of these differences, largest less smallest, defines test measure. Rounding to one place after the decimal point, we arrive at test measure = 8.4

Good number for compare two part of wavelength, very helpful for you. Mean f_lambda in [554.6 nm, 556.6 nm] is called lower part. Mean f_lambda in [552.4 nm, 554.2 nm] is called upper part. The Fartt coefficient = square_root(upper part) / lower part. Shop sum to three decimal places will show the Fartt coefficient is 0.224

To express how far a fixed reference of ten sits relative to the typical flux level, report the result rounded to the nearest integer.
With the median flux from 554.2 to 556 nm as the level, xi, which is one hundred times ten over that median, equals 52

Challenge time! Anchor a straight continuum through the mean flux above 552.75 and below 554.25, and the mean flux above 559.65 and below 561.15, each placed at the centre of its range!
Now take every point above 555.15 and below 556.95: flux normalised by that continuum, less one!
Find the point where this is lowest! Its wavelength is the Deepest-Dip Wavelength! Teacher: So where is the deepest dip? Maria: 556.80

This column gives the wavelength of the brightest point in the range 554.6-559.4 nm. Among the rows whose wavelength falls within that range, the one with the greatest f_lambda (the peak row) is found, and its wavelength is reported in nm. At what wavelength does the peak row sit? 558.00 nm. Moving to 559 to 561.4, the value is 560.10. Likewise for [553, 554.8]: 553.80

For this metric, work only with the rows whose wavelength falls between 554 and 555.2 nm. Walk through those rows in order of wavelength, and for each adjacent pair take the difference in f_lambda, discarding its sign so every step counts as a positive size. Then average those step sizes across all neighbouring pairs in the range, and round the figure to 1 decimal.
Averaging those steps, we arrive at 3.4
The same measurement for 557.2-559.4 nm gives 3.6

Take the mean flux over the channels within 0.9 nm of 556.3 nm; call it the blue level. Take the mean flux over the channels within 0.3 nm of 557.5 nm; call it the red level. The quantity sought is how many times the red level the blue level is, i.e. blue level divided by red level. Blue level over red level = 1.17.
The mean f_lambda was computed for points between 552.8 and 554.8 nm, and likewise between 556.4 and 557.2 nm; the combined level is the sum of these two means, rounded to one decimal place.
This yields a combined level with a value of 34.9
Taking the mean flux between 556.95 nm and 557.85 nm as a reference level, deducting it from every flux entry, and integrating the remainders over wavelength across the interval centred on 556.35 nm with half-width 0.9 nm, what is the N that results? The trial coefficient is 5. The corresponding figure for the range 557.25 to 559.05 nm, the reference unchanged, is 8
